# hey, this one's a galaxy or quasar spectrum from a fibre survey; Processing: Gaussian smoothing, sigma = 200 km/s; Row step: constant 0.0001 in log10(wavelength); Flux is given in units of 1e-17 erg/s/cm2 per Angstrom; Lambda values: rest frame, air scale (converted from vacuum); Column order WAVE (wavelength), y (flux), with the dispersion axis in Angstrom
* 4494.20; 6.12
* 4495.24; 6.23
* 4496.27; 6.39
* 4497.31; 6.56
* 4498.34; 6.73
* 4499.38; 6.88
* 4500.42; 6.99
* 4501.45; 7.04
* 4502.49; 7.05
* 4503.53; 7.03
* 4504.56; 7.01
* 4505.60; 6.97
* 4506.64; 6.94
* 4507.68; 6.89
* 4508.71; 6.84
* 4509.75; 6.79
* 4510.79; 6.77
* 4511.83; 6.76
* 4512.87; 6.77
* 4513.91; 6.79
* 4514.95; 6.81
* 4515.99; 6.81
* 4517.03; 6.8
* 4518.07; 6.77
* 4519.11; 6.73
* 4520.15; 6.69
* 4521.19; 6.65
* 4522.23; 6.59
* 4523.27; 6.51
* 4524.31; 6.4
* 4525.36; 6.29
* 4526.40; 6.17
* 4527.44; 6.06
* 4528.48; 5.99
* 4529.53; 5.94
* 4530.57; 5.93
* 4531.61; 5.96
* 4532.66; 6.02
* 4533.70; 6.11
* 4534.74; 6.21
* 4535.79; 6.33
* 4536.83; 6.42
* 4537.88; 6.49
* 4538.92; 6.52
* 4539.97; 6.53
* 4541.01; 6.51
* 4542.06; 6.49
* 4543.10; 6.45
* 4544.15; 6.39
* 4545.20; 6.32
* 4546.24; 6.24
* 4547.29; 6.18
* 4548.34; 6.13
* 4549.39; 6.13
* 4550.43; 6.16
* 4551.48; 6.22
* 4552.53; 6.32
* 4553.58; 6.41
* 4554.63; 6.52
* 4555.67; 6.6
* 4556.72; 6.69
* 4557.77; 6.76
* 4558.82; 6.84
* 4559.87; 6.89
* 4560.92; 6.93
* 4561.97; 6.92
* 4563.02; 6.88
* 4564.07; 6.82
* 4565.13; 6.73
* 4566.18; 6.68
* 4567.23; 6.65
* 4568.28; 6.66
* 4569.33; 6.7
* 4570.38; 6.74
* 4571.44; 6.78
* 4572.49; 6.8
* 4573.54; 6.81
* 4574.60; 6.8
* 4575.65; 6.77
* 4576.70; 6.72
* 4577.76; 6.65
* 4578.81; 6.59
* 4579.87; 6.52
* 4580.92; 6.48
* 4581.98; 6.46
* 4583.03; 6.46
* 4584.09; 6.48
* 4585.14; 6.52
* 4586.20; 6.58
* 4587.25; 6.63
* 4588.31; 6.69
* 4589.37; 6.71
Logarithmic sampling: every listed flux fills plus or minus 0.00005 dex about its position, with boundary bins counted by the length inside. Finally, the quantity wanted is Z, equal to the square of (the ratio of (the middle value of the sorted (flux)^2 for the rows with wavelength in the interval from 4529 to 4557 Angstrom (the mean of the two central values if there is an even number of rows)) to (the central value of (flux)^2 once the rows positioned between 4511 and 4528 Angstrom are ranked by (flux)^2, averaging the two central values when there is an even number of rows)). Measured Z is 0.79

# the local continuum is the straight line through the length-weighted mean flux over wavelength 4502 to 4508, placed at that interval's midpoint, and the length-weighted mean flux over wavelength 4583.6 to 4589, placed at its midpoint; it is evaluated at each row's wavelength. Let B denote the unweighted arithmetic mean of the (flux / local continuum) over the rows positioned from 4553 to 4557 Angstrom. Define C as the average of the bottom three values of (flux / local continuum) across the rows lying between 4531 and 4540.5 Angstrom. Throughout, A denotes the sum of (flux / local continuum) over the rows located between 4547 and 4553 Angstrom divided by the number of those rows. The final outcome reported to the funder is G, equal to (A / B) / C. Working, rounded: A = 0.92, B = 0.97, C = 0.88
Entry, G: 1.07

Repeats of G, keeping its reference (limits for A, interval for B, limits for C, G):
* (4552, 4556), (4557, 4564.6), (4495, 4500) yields 1.03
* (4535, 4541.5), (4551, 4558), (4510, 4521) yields 1.01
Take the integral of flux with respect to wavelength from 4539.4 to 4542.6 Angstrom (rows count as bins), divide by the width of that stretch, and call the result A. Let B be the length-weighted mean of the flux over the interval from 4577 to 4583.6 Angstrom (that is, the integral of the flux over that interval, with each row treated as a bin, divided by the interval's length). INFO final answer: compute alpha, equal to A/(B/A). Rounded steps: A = 6.51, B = 6.53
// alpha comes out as 6.5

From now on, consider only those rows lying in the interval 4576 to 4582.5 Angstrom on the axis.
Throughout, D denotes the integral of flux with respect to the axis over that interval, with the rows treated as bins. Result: 43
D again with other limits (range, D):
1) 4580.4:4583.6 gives 21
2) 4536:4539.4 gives 22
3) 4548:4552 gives 25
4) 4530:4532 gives 12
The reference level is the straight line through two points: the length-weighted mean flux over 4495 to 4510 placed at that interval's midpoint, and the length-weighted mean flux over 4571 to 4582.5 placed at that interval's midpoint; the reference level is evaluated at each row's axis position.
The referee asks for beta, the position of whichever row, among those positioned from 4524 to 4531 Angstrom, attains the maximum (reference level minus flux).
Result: 4530.57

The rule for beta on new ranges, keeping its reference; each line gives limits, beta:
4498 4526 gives 4525.36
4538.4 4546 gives 4545.20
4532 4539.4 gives 4532.66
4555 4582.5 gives 4581.98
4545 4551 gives 4548.34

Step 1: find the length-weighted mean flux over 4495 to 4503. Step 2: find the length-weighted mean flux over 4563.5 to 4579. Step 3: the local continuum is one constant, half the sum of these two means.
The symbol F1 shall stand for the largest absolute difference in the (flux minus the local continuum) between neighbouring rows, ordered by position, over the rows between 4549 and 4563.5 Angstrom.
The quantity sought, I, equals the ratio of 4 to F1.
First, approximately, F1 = 0.110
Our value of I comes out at 36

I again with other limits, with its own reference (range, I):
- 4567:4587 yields 57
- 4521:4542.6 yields 33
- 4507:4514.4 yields 80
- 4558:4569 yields 44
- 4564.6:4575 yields 80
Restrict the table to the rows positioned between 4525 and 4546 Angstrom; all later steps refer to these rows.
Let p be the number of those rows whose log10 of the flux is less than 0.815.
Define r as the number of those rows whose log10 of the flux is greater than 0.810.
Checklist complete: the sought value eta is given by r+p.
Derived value 25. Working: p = 20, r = 5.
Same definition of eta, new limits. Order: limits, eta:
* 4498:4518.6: 20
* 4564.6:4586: 26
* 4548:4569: 21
